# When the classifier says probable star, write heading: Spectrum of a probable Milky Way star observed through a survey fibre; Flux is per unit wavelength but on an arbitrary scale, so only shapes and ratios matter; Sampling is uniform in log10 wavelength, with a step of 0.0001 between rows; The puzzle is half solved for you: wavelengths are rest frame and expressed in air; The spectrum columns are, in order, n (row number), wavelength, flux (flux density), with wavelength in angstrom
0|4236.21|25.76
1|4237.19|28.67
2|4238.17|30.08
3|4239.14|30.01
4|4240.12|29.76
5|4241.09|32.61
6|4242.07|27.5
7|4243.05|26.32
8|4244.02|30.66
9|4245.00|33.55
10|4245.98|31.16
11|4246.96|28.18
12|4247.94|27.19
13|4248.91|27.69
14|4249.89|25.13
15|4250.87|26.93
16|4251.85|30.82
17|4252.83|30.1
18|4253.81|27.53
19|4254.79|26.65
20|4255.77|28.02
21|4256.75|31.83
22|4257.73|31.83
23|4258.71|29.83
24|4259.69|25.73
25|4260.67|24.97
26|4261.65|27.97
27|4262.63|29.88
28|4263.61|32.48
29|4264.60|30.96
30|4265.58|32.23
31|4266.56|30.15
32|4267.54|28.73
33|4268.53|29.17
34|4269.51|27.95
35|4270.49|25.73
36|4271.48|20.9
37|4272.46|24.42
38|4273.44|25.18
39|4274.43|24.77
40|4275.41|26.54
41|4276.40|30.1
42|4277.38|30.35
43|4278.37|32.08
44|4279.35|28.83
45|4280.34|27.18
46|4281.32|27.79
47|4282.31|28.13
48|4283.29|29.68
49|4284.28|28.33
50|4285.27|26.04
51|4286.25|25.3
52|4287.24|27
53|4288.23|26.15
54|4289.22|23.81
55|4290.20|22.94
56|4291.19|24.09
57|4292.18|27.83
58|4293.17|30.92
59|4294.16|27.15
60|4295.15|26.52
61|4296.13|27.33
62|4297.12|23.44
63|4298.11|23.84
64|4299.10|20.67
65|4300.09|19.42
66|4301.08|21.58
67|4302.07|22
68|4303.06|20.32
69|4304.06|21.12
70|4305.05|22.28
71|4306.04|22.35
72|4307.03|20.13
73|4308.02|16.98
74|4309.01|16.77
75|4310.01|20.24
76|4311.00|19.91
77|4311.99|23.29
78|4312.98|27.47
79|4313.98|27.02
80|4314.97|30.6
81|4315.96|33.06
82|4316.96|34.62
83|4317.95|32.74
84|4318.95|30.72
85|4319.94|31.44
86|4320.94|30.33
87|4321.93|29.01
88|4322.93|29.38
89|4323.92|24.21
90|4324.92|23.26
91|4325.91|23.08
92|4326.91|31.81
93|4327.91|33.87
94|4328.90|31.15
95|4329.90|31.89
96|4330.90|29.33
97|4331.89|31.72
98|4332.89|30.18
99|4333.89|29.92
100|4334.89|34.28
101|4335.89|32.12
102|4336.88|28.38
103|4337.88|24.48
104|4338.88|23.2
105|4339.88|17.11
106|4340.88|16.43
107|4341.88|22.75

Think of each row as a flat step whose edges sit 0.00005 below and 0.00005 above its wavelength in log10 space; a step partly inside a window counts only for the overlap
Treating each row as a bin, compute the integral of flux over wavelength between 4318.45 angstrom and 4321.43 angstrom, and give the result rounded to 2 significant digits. 92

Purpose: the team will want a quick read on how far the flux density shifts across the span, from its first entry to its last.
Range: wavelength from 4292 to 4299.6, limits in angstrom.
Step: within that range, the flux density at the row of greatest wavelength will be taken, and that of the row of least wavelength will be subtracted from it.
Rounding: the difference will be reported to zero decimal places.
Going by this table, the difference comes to -7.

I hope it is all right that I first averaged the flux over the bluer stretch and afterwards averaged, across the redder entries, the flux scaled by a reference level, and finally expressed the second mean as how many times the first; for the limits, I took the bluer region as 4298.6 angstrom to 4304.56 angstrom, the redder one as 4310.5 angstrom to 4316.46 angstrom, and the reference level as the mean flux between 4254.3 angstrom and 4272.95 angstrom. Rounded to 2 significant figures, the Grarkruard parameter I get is 0.045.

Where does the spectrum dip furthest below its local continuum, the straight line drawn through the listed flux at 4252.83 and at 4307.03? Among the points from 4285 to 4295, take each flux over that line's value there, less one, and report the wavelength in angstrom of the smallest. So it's 4290.20 angstrom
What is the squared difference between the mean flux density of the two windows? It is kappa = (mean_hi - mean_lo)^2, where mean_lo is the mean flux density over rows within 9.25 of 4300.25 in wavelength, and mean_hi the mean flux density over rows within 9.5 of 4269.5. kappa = 28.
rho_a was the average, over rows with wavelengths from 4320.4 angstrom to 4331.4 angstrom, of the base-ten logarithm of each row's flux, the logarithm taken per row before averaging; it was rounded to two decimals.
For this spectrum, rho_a 1.46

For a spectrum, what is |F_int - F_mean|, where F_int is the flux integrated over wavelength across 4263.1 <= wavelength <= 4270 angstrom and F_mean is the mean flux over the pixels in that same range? 178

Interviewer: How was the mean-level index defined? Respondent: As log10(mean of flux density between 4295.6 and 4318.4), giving 1.38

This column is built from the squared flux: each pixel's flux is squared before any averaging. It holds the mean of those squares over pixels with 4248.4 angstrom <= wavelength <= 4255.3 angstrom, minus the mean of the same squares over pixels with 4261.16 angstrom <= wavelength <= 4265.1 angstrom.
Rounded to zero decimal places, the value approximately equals -144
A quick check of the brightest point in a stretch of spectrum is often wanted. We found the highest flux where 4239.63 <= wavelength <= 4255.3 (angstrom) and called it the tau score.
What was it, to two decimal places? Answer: 33.55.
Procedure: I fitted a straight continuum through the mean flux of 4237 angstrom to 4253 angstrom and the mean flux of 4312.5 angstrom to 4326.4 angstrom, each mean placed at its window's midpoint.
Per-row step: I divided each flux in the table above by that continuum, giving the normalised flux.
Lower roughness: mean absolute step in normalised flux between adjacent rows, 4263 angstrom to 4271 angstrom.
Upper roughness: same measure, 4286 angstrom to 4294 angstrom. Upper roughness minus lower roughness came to 0.018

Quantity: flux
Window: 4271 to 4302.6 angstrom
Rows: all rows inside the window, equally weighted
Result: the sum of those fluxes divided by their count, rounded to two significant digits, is 26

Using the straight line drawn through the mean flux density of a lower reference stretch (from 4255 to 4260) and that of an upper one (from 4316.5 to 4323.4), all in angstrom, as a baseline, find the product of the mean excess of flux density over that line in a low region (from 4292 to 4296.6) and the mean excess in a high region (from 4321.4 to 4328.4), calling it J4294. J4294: 9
